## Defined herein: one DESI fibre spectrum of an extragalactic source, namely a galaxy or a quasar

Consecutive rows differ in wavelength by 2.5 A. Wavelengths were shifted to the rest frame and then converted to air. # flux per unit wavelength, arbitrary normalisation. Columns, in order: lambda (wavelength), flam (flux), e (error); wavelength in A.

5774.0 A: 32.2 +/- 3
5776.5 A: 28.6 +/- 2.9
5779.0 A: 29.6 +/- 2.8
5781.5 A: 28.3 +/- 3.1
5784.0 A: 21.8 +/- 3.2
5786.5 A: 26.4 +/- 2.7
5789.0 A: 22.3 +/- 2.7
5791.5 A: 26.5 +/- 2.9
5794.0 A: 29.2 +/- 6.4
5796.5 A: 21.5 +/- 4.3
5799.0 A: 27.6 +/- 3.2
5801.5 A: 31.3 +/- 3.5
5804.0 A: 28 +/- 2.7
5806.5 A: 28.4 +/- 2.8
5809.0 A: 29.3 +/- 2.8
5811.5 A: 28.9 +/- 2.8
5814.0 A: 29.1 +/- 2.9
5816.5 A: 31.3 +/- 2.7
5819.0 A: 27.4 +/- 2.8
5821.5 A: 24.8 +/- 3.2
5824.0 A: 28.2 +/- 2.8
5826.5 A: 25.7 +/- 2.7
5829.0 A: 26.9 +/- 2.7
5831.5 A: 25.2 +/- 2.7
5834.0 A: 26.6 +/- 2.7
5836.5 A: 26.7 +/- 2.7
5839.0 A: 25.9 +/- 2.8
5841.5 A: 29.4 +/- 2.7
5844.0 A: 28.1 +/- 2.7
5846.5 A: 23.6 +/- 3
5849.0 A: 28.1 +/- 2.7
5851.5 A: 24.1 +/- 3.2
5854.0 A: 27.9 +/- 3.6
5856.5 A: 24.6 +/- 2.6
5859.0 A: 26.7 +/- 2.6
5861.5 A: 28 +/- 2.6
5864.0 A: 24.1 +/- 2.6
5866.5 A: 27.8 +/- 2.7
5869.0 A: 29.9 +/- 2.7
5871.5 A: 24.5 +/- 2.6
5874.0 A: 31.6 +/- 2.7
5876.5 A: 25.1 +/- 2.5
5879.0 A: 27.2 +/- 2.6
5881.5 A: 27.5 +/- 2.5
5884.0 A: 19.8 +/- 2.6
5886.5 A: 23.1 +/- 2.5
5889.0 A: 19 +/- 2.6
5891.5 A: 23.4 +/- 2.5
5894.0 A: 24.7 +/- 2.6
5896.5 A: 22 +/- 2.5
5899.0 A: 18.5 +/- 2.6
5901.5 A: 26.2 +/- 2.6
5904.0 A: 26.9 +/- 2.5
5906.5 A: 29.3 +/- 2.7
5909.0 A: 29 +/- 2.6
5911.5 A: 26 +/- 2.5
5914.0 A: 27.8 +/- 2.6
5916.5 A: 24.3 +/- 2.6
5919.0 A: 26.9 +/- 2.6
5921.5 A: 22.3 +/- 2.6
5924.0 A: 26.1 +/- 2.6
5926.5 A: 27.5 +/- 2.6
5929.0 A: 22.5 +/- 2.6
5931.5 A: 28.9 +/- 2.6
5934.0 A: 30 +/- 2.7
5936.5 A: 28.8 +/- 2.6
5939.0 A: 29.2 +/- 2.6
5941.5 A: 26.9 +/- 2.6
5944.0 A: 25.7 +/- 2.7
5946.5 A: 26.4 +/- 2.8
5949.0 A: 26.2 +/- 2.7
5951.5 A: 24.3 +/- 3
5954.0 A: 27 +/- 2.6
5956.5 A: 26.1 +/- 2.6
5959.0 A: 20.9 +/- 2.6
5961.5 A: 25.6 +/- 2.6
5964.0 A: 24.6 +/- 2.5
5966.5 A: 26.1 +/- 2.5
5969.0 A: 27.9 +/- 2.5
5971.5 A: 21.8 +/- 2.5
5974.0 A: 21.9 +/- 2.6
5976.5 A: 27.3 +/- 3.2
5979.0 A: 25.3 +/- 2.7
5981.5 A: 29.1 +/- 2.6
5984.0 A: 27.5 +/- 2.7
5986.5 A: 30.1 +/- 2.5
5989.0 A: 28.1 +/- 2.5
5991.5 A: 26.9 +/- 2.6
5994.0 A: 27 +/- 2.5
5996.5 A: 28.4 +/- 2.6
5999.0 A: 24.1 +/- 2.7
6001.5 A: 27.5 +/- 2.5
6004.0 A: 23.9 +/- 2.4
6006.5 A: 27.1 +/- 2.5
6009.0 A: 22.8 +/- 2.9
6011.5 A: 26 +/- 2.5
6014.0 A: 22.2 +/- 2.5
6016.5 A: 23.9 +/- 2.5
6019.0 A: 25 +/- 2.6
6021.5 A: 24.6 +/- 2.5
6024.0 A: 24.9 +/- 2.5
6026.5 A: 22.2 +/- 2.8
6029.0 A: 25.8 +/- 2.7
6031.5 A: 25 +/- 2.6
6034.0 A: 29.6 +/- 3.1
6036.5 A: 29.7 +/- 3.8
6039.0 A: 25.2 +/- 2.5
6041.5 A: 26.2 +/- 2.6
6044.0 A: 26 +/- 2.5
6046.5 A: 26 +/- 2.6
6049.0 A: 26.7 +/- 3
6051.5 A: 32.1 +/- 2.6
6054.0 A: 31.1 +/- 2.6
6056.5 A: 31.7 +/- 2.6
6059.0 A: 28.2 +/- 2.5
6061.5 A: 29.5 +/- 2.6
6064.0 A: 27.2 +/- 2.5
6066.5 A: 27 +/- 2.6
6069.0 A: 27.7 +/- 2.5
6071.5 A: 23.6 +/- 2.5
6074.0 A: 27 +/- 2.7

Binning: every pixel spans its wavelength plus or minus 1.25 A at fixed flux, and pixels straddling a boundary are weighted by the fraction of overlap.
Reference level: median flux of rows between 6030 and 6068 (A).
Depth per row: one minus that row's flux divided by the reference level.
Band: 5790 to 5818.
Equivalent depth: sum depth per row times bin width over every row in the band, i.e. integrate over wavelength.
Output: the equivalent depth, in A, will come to -1.1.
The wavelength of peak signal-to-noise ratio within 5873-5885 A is 5874.0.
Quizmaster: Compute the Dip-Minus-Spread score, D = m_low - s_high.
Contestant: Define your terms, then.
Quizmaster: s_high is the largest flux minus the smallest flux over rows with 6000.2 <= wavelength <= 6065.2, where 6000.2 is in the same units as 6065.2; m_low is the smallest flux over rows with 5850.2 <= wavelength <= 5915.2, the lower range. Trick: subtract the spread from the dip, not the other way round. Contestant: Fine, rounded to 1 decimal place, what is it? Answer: 8.6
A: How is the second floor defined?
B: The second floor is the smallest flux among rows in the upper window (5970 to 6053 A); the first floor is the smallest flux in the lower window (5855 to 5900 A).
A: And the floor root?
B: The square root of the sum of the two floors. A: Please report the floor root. 6.35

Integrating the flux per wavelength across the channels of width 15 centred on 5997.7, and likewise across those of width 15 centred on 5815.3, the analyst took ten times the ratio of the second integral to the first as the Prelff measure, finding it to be 11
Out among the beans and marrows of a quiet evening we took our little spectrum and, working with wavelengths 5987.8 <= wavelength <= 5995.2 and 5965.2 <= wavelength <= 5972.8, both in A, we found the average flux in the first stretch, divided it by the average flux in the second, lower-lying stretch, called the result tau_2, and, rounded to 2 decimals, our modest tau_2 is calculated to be 1.08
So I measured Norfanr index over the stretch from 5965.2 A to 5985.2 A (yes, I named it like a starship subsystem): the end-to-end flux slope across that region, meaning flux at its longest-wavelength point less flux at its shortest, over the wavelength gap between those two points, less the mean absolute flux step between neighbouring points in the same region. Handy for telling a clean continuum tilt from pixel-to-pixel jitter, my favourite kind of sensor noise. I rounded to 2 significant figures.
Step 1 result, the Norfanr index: -2.9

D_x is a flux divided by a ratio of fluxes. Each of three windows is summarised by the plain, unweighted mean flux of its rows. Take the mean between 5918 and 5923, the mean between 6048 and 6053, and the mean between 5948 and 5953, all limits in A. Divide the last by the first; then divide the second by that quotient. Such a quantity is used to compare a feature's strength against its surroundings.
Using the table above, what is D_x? 29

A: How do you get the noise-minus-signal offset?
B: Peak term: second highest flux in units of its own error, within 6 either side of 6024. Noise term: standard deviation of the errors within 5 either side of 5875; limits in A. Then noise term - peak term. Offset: -9.8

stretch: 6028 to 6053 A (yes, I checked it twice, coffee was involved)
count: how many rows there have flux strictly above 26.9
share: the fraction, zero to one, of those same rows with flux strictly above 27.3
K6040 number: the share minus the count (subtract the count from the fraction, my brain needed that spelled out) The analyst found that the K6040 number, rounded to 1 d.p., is -2.7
